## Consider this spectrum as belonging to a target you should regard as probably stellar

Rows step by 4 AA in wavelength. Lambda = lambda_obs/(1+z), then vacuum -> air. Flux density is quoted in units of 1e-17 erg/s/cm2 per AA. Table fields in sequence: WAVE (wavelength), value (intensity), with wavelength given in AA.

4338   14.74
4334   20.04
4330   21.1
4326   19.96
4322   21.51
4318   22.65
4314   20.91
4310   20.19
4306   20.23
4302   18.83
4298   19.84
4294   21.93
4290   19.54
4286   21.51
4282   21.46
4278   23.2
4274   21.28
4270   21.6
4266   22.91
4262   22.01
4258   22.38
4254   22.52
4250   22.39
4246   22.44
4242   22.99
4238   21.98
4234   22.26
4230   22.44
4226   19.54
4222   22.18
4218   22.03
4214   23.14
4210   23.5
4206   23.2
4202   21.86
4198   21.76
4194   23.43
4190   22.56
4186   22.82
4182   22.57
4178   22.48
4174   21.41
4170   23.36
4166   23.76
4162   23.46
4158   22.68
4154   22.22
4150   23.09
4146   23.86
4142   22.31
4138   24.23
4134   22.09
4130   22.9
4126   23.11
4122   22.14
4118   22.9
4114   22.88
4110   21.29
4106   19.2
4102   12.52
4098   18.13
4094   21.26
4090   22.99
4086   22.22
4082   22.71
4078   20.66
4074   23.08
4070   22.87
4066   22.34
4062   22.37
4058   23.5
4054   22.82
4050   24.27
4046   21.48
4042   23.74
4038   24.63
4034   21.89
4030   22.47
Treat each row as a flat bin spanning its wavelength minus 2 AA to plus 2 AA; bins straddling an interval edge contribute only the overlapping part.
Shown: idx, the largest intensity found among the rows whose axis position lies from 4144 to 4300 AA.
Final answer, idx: 23.86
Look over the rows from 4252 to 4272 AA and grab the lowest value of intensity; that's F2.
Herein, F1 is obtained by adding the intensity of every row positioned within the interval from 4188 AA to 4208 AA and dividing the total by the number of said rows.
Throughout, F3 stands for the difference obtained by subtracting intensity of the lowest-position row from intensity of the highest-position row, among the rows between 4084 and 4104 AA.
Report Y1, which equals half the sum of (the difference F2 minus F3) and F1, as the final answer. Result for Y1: 26.9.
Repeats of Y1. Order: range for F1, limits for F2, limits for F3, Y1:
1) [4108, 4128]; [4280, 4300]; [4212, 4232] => 21.4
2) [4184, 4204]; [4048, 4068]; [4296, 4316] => 21.9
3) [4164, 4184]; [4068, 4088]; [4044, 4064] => 21.2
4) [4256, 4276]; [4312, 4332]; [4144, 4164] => 21.2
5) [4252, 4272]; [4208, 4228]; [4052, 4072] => 20.9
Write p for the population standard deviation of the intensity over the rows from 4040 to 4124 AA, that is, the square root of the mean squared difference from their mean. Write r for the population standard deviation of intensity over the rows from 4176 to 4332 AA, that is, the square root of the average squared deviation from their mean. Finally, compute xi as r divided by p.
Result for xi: 0.5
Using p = 2.5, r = 1.2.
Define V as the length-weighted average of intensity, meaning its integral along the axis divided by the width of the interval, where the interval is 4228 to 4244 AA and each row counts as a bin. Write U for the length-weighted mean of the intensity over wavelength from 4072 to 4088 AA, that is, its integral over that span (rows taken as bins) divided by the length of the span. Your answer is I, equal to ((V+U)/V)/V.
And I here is 0.089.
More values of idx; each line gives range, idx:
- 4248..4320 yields 23.2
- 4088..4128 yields 23.11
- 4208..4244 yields 23.5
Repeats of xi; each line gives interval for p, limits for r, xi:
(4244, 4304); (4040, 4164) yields 1.8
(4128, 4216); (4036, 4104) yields 3.9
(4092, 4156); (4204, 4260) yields 0.3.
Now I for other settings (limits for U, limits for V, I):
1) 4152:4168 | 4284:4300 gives 0.102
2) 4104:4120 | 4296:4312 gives 0.106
